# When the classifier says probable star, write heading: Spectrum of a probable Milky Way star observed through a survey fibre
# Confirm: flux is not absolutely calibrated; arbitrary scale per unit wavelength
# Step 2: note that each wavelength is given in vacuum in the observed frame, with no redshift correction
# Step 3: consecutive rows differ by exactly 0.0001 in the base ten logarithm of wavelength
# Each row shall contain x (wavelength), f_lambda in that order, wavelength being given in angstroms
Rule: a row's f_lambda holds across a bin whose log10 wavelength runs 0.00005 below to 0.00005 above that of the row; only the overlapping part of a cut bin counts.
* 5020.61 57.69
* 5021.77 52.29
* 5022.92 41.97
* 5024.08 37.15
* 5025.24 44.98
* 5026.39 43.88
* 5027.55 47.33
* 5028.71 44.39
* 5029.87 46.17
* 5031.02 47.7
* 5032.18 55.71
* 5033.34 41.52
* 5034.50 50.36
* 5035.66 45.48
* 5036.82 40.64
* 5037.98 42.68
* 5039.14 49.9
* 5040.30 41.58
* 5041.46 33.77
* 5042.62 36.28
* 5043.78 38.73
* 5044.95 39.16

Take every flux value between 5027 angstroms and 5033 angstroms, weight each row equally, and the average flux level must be 48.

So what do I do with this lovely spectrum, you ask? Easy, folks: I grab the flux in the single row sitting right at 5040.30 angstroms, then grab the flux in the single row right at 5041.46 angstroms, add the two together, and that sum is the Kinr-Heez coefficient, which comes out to 75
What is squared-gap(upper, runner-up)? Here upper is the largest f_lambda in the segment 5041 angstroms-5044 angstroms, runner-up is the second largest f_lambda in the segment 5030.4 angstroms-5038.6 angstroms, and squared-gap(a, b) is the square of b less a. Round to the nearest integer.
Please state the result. 135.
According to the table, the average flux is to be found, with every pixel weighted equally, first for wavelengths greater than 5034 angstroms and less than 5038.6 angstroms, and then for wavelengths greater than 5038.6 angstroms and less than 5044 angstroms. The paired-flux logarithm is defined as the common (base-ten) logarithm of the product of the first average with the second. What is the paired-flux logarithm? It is 3.25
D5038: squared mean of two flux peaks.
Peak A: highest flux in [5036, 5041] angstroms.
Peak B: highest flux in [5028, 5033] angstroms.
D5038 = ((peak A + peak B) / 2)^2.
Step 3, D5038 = 2788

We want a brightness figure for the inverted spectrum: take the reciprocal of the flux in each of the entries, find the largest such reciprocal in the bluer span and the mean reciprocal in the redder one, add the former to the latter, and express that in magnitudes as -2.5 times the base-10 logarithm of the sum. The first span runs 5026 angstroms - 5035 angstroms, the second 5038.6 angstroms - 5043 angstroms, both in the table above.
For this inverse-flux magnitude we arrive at 3.27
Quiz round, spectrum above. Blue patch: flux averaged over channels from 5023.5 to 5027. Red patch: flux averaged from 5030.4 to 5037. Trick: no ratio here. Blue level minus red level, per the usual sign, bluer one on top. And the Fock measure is -5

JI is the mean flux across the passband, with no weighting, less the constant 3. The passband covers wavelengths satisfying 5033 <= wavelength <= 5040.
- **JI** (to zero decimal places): 42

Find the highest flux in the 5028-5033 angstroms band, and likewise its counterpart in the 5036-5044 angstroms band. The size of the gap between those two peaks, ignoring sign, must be 6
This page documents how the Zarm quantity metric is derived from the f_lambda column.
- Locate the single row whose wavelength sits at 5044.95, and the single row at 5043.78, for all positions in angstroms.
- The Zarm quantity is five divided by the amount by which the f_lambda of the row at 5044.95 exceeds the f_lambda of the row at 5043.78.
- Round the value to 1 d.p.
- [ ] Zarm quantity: 11.6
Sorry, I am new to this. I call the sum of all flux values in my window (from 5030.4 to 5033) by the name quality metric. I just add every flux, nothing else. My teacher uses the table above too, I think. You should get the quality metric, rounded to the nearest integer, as 103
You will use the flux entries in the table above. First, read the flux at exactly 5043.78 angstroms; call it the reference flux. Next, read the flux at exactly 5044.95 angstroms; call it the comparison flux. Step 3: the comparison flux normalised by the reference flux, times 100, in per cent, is 101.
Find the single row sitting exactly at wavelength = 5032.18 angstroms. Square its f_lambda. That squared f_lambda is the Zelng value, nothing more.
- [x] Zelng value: 3104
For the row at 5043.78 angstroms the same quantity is 1500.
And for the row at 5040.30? 1729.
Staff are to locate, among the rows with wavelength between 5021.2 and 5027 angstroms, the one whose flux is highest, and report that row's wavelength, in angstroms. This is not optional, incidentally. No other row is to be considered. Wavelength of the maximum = 5021.77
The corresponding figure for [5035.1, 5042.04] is 5039.14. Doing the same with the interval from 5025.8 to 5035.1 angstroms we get 5032.18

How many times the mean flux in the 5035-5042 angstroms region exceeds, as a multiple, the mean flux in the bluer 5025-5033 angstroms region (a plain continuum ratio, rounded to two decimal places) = 0.90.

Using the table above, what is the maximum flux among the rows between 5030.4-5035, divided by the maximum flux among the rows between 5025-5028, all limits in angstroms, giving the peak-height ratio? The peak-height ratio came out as 1.18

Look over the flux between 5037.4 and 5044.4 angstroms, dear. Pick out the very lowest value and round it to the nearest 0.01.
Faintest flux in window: 33.77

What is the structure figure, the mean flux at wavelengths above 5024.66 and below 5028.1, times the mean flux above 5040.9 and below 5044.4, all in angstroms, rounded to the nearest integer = 1646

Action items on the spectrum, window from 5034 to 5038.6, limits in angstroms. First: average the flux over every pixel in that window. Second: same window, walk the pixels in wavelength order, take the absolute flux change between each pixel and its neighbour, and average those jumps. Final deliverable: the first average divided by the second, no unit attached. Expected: 11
